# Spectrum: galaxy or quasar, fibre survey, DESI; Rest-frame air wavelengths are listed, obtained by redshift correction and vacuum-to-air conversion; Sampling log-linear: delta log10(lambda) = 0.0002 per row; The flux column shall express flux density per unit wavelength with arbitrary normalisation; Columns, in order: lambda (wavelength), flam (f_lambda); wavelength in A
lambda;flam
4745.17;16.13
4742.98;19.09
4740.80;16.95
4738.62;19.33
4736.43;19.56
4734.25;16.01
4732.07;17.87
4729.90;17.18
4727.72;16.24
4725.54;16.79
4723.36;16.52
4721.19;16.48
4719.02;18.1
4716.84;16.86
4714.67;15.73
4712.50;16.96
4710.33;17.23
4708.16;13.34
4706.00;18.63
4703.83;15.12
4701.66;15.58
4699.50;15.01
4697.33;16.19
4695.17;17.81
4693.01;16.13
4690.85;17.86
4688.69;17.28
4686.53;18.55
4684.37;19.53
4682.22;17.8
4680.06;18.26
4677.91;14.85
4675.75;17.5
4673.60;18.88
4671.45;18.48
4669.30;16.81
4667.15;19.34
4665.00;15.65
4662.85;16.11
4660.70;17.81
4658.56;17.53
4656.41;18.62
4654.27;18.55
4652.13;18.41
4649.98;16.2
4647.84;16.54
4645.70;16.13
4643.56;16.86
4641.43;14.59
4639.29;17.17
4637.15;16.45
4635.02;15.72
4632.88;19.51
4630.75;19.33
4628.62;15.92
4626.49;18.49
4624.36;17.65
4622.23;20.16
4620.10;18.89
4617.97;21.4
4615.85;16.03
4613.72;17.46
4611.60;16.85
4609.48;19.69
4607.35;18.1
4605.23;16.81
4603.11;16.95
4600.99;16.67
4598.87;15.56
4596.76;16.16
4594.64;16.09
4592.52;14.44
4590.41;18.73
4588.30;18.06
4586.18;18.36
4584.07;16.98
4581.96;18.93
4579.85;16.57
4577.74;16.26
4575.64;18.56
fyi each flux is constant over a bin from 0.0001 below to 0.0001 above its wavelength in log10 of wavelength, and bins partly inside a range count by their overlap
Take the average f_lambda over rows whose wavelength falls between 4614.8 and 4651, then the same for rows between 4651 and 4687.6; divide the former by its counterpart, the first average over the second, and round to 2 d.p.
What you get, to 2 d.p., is 0.98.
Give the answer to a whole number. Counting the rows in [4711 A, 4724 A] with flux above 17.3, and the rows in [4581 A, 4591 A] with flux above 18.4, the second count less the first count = 1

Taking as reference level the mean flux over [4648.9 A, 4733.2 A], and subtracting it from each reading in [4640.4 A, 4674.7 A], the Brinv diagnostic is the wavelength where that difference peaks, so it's 4667.15 A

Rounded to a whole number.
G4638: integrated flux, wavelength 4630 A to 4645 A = 255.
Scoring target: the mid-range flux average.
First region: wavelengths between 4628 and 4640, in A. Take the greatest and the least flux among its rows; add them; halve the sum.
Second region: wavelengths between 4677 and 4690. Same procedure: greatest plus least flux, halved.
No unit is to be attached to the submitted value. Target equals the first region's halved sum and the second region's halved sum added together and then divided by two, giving 17.4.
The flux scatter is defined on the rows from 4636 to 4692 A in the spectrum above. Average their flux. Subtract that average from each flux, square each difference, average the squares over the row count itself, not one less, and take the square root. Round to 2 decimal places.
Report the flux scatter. 1.28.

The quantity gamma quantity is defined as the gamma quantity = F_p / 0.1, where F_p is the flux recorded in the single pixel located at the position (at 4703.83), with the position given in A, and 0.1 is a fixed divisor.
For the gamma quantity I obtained 151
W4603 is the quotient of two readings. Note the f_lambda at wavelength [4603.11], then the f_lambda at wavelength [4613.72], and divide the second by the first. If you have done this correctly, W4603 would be 1.03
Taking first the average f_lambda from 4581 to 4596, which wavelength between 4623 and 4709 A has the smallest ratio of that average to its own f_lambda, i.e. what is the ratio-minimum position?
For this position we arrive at 4684.37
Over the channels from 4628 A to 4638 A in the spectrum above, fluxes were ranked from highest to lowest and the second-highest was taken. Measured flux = 19.33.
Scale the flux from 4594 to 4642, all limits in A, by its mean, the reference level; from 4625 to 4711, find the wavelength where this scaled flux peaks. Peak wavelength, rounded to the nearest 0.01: 4684.37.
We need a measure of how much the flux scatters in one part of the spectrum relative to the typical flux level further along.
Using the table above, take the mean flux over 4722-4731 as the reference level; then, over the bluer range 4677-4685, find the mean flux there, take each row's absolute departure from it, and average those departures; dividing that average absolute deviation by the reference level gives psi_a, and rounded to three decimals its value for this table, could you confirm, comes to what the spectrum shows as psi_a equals 0.083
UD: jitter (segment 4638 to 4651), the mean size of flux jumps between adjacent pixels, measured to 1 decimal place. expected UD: 1.3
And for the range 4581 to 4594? 1.7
